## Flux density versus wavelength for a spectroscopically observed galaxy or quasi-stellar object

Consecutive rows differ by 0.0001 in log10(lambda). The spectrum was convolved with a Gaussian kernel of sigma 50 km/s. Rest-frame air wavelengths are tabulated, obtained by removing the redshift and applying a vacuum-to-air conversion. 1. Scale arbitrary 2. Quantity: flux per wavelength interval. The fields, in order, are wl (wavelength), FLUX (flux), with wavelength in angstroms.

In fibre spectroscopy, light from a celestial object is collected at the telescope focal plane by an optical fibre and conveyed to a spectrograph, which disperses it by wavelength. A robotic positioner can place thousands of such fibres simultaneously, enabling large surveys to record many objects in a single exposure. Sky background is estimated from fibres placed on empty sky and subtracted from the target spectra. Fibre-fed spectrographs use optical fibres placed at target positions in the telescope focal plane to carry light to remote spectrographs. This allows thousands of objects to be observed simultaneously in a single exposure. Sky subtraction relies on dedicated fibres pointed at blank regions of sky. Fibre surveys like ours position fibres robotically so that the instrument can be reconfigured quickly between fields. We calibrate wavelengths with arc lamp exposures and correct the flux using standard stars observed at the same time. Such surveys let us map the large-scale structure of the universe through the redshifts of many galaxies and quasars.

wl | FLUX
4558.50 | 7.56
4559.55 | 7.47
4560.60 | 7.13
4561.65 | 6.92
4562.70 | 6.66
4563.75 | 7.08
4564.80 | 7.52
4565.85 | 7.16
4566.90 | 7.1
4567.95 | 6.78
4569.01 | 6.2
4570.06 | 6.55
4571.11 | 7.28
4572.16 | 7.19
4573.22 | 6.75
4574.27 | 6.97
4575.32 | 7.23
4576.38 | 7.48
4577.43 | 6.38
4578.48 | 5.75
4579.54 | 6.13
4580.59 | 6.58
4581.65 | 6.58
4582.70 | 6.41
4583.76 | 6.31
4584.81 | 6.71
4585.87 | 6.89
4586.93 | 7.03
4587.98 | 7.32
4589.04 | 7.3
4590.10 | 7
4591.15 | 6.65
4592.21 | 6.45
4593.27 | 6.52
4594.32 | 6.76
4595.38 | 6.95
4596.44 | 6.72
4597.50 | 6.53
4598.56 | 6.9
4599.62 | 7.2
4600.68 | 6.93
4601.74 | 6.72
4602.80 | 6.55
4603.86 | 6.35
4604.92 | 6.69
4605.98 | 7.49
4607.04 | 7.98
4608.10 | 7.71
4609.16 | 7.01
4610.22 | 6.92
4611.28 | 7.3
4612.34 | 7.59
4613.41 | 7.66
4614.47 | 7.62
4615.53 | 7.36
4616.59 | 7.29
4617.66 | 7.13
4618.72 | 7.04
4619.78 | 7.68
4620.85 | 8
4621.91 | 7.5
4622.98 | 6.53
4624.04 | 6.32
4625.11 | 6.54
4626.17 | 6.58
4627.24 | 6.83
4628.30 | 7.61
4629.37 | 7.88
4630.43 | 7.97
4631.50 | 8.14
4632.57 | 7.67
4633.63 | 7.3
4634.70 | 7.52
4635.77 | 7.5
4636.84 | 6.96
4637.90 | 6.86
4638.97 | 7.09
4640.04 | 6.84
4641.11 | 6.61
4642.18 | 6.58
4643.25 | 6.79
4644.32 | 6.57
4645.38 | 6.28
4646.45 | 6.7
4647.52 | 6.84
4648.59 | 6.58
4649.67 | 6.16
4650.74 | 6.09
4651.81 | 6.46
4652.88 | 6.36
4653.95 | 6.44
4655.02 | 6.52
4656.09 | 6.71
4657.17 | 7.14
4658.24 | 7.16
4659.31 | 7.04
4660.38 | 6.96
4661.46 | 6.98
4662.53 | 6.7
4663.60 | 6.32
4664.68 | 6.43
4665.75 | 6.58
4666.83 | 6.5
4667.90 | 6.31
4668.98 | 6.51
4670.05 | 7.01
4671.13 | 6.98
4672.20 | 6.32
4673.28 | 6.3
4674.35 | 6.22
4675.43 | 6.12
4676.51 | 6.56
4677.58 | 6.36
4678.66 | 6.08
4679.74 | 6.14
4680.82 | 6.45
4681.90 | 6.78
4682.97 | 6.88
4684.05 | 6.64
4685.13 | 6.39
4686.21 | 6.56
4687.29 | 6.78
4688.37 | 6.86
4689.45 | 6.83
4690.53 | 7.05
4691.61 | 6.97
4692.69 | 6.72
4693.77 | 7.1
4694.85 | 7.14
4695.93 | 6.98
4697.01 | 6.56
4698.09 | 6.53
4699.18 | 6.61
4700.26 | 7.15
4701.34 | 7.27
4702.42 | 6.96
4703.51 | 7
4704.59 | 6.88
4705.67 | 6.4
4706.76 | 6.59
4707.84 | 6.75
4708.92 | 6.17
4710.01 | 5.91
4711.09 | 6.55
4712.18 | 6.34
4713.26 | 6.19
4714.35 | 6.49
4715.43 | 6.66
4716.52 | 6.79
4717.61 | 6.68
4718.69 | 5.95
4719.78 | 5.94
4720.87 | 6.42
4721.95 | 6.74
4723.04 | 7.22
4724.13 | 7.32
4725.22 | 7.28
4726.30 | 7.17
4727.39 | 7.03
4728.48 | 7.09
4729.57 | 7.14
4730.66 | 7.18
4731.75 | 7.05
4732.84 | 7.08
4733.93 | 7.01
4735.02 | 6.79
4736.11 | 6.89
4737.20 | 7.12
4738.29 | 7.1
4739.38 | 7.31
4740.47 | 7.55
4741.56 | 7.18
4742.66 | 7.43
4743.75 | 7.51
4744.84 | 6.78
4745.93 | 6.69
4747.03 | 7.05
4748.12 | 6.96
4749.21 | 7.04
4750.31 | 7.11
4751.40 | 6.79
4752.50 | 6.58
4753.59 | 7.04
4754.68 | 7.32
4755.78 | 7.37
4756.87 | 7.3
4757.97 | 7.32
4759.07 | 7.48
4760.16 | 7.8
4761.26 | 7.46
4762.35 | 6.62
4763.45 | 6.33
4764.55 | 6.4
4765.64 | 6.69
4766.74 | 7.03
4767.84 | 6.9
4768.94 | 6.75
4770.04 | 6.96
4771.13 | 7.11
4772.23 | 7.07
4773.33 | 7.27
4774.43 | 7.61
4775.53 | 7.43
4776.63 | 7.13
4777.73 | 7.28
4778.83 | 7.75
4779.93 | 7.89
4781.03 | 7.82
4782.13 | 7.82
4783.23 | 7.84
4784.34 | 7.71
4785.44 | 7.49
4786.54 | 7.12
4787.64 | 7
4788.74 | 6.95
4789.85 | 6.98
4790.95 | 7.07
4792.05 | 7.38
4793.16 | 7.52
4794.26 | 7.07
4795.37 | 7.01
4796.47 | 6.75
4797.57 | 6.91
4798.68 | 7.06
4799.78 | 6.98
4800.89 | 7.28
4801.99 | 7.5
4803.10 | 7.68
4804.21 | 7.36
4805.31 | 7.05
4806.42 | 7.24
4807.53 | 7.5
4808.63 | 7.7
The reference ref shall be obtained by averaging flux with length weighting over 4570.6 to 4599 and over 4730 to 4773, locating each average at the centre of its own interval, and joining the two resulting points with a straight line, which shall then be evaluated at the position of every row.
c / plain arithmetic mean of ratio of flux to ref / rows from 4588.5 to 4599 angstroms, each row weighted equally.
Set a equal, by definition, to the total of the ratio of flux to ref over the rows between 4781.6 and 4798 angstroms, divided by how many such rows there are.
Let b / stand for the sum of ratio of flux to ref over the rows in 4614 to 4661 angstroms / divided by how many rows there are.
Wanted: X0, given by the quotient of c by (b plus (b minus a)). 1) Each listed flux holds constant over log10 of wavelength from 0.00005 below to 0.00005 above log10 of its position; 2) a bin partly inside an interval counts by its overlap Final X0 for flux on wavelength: 0.98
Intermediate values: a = 1.02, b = 1.02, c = 1.00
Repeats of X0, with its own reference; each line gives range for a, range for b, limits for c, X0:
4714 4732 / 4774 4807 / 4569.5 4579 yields 0.94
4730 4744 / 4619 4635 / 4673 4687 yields 0.82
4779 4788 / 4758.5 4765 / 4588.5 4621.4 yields 1.14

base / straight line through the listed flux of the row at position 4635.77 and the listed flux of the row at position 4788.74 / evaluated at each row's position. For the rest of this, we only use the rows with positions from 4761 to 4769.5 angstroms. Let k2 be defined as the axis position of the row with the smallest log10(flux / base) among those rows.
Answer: 4763.45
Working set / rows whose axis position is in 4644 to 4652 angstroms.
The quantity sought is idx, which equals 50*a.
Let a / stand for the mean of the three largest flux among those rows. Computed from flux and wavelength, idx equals 335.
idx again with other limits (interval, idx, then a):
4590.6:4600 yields 351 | 7.0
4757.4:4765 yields 379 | 7.6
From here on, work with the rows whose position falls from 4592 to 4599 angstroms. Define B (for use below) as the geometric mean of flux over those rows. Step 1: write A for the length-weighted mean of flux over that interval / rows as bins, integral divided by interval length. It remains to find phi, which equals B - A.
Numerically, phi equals -0.0095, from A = 6.70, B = 6.69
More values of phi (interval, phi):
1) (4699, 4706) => -0.0420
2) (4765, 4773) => -0.0085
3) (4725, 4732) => 0.0001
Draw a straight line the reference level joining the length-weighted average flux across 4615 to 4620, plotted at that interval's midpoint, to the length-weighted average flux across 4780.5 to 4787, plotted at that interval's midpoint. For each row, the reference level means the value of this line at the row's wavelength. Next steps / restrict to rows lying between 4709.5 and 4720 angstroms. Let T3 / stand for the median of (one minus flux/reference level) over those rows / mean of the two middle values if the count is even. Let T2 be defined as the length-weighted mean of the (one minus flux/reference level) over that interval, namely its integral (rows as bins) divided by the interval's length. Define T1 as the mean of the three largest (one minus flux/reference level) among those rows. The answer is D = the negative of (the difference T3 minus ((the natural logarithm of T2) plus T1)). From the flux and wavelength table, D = -1.83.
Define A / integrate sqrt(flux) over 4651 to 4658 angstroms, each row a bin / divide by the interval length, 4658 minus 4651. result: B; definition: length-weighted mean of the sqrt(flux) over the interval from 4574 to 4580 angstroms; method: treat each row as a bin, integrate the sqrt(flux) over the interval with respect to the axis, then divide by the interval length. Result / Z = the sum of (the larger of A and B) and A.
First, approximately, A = 2.57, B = 2.58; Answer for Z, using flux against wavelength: 5.15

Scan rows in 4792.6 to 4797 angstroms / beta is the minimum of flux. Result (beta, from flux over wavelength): 6.75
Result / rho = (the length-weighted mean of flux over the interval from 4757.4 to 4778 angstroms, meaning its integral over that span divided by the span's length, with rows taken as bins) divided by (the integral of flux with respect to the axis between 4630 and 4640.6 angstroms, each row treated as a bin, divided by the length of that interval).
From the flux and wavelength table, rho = 0.96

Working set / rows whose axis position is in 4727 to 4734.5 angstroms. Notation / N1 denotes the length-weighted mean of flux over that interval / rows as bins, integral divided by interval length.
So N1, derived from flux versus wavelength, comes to 7.1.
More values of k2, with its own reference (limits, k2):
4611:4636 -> 4624.04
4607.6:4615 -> 4610.22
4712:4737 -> 4719.78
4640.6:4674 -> 4650.74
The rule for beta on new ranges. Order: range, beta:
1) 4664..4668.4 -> 6.31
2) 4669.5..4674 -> 6.3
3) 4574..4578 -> 6.38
